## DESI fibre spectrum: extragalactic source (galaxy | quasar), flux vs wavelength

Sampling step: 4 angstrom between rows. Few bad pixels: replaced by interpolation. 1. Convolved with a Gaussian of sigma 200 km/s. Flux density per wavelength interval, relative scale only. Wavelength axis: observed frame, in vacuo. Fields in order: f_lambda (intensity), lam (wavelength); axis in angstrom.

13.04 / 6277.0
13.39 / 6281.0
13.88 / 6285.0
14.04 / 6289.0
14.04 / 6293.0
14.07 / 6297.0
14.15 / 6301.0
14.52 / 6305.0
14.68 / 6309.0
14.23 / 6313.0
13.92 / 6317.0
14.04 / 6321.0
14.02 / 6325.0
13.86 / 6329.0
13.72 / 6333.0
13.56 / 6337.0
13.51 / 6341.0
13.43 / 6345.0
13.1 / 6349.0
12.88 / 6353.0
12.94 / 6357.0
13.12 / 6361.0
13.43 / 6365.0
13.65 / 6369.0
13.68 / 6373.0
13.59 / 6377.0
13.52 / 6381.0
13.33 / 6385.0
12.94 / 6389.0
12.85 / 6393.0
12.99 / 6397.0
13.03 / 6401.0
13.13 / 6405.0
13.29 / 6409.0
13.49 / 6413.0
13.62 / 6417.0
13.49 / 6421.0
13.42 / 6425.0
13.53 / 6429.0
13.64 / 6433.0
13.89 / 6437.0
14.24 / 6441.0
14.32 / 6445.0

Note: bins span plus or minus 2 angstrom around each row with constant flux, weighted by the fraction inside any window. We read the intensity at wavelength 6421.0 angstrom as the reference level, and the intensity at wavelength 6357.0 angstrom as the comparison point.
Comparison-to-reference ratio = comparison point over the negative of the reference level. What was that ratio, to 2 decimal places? -0.96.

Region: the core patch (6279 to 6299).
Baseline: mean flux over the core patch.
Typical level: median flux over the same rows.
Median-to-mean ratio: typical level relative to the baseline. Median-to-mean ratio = 1.01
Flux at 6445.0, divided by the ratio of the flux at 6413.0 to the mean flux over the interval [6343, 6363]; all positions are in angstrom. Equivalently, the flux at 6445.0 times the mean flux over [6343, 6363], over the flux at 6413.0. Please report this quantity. 13.9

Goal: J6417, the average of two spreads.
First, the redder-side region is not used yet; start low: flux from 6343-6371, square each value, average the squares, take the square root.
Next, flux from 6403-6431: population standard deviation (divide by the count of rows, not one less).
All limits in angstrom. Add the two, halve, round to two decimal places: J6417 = 6.69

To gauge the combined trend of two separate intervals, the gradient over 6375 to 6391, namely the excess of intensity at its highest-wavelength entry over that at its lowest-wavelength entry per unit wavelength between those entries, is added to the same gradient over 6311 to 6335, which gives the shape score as -0.080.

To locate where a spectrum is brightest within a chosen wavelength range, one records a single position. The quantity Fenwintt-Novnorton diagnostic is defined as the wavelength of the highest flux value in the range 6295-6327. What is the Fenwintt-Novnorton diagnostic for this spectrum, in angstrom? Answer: 6309.0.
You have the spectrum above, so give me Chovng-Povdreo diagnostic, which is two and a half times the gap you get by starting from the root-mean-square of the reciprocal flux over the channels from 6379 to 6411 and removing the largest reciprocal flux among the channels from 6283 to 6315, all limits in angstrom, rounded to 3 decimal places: 0.010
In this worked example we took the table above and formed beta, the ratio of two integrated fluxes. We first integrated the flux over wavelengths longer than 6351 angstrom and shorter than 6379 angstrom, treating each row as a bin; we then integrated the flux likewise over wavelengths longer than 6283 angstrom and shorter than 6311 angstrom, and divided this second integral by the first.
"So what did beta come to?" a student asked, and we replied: 1.07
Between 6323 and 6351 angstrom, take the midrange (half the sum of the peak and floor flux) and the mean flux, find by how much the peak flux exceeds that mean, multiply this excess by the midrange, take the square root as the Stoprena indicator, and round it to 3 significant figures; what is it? 2.39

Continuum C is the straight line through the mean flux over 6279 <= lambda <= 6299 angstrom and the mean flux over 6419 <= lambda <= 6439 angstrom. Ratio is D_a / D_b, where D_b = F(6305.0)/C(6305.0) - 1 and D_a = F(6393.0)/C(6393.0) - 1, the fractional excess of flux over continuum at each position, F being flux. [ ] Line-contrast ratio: -1.2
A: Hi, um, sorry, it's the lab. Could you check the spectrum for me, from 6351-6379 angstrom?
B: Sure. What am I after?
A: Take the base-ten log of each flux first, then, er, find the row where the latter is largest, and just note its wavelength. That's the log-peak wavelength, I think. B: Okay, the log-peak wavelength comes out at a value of 6373.0 angstrom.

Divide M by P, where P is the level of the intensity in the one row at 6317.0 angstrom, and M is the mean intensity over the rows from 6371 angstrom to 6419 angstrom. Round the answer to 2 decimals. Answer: 0.95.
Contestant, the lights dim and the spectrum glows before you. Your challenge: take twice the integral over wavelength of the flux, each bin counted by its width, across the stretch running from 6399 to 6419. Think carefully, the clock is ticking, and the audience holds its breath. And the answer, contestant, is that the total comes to 532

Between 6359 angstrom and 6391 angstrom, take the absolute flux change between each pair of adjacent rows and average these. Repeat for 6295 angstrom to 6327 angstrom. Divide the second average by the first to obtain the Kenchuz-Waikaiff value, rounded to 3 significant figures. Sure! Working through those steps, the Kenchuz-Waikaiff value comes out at 1.16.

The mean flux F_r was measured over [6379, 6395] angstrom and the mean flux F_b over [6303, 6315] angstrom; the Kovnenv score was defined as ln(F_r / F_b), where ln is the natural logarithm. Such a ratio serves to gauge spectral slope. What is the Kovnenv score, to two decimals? -0.10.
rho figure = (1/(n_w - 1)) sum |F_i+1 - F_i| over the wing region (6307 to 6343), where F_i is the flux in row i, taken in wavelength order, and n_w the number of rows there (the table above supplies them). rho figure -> 0.176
